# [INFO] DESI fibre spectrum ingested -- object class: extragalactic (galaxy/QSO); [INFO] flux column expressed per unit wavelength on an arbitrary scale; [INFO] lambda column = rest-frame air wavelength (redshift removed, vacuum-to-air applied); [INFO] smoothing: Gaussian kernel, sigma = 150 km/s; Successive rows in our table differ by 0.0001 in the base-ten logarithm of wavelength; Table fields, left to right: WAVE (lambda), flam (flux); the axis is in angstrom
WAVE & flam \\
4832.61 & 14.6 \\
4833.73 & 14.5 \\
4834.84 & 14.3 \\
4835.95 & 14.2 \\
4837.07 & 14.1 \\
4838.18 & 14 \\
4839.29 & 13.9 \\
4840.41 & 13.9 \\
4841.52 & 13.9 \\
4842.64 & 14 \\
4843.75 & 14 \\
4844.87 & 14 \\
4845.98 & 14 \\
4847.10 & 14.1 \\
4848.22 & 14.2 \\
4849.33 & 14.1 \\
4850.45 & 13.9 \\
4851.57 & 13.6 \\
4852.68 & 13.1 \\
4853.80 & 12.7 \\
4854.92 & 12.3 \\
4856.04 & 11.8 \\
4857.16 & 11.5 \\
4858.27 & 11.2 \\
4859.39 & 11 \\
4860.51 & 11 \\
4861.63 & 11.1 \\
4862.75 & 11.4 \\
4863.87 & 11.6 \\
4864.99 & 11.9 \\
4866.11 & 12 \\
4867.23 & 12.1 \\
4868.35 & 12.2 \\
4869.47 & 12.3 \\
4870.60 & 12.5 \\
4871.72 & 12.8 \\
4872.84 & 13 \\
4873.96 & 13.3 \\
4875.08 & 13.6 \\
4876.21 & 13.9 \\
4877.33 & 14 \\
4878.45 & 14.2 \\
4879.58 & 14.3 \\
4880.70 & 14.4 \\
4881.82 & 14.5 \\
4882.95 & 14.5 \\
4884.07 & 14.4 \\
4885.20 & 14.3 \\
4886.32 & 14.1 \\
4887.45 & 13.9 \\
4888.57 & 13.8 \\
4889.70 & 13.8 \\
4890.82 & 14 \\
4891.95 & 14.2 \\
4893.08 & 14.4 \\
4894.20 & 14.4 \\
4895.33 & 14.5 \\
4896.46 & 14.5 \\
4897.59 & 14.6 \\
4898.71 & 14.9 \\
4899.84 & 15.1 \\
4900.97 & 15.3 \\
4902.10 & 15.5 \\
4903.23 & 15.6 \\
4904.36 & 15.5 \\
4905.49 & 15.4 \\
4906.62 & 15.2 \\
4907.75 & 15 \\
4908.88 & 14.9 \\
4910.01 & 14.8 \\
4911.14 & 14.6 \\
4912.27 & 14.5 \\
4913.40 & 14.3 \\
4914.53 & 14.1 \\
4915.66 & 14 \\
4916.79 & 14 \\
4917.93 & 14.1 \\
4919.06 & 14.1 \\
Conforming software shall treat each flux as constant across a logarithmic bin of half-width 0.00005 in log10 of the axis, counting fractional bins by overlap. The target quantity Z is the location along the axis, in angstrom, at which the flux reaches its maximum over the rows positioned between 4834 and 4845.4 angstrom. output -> 4834.84 angstrom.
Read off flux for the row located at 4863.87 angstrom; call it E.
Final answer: 11.6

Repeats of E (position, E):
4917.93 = 14.1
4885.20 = 14.3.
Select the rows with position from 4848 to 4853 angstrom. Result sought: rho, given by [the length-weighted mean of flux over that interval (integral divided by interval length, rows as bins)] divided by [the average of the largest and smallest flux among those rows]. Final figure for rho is 1.011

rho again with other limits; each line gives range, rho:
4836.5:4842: 0.997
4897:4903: 1.004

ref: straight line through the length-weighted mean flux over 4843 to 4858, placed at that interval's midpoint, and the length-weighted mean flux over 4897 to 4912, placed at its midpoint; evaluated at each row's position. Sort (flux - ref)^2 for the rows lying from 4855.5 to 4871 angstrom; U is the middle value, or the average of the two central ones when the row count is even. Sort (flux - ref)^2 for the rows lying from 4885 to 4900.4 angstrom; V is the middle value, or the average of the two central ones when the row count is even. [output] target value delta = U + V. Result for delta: 3.9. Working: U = 4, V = 0.1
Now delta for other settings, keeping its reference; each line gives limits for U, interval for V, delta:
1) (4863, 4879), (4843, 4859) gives 2.6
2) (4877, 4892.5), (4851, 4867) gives 3.9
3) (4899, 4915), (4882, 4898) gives 0.3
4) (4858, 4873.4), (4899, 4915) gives 3.6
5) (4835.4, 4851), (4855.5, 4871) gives 4.7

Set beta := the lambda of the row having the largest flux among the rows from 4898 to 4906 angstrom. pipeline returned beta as 4903.23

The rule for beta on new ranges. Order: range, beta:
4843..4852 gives 4848.22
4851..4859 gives 4851.57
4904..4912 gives 4904.36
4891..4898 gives 4897.59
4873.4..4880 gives 4879.58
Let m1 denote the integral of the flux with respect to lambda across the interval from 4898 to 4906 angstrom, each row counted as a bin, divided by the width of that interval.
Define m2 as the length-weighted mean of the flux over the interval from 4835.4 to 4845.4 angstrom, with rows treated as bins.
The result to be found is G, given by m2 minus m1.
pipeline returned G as -1.3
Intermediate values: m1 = 15.3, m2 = 13.99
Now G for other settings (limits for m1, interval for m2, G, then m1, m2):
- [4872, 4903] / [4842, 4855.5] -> -0.6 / 14.3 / 13.66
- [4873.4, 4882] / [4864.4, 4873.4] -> -1.7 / 14.0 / 12.35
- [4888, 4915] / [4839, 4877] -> -1.9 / 14.7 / 12.82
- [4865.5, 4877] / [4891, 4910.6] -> 2.1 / 12.8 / 14.91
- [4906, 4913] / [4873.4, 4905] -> -0.4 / 14.8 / 14.41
